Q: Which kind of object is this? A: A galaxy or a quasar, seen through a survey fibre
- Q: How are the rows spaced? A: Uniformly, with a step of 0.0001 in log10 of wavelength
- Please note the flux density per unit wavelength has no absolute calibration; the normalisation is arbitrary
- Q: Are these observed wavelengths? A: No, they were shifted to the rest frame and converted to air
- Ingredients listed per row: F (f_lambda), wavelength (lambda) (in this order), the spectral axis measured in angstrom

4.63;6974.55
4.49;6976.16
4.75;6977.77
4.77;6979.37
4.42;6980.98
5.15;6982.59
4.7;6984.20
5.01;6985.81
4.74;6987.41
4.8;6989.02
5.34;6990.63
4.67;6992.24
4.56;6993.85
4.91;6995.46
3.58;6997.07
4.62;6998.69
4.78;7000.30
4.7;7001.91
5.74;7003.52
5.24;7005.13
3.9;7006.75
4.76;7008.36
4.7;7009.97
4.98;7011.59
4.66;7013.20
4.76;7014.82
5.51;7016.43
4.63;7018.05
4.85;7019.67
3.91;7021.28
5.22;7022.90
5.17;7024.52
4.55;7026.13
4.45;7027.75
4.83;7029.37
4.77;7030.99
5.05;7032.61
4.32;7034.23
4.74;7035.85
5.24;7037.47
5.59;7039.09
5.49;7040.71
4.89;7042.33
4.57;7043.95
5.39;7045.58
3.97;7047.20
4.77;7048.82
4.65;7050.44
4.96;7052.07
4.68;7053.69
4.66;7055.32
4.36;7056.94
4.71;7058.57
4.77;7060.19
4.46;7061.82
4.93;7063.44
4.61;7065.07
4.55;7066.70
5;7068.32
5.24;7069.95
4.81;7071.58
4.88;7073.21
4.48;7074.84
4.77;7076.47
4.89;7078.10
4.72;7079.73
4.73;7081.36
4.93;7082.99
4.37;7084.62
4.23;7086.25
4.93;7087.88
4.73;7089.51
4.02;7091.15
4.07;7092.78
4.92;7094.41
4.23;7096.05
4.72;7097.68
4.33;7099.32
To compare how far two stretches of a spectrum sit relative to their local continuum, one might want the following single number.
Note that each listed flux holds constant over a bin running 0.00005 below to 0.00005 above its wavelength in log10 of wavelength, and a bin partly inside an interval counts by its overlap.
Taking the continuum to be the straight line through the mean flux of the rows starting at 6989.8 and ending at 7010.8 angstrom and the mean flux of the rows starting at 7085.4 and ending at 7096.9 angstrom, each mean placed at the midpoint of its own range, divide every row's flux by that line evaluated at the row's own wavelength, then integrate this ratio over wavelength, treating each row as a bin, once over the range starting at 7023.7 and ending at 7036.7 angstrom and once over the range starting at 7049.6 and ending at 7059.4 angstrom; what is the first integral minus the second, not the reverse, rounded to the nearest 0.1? 3.2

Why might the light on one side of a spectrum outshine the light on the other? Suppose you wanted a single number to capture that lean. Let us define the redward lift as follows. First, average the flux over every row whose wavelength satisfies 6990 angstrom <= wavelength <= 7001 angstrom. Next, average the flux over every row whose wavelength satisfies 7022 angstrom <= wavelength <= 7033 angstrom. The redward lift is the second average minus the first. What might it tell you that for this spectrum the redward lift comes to 0.2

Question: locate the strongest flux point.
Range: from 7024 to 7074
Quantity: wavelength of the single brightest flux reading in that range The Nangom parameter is 7039.09 angstrom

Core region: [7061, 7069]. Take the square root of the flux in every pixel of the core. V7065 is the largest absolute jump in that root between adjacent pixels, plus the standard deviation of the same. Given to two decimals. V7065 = 0.16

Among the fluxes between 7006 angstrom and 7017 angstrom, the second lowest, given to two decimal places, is 4.66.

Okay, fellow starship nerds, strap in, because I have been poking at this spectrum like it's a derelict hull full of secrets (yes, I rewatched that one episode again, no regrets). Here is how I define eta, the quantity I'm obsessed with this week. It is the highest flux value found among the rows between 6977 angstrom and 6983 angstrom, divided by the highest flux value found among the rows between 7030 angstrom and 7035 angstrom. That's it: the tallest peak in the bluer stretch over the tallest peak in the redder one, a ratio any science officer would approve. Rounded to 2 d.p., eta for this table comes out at 1.02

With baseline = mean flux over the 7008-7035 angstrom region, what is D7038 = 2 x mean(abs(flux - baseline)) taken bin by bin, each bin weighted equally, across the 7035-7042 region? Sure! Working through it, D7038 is 1.0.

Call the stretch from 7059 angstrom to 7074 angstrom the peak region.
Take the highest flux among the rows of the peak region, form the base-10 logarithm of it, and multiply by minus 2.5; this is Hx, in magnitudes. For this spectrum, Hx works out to -1.80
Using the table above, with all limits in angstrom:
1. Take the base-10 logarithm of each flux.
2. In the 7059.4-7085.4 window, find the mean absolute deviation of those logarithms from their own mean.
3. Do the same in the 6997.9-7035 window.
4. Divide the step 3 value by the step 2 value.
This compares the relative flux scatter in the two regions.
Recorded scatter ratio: 1.7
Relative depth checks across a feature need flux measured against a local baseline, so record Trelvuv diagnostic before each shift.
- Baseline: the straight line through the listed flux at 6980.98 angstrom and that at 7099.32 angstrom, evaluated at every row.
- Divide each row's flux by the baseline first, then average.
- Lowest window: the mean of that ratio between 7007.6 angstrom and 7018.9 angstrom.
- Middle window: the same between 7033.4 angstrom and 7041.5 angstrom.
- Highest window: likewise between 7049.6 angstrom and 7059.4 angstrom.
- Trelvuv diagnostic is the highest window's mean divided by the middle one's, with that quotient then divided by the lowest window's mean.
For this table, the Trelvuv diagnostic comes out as 0.84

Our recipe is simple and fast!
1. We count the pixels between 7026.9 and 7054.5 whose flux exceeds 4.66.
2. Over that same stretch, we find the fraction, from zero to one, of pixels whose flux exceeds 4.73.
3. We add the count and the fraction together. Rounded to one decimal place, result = 12.6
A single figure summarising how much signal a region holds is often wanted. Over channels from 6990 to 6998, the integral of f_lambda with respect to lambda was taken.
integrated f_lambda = 37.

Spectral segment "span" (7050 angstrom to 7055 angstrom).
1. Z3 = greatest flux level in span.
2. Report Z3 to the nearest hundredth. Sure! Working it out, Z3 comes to 4.96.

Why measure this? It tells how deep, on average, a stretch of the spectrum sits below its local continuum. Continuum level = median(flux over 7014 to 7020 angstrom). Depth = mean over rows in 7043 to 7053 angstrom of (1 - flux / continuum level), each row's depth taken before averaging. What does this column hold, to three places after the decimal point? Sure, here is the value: 0.018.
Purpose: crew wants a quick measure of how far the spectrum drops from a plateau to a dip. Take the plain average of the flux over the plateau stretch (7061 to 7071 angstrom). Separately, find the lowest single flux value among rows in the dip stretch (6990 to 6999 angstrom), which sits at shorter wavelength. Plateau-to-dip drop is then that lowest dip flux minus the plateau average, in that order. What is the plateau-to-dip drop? -1.2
